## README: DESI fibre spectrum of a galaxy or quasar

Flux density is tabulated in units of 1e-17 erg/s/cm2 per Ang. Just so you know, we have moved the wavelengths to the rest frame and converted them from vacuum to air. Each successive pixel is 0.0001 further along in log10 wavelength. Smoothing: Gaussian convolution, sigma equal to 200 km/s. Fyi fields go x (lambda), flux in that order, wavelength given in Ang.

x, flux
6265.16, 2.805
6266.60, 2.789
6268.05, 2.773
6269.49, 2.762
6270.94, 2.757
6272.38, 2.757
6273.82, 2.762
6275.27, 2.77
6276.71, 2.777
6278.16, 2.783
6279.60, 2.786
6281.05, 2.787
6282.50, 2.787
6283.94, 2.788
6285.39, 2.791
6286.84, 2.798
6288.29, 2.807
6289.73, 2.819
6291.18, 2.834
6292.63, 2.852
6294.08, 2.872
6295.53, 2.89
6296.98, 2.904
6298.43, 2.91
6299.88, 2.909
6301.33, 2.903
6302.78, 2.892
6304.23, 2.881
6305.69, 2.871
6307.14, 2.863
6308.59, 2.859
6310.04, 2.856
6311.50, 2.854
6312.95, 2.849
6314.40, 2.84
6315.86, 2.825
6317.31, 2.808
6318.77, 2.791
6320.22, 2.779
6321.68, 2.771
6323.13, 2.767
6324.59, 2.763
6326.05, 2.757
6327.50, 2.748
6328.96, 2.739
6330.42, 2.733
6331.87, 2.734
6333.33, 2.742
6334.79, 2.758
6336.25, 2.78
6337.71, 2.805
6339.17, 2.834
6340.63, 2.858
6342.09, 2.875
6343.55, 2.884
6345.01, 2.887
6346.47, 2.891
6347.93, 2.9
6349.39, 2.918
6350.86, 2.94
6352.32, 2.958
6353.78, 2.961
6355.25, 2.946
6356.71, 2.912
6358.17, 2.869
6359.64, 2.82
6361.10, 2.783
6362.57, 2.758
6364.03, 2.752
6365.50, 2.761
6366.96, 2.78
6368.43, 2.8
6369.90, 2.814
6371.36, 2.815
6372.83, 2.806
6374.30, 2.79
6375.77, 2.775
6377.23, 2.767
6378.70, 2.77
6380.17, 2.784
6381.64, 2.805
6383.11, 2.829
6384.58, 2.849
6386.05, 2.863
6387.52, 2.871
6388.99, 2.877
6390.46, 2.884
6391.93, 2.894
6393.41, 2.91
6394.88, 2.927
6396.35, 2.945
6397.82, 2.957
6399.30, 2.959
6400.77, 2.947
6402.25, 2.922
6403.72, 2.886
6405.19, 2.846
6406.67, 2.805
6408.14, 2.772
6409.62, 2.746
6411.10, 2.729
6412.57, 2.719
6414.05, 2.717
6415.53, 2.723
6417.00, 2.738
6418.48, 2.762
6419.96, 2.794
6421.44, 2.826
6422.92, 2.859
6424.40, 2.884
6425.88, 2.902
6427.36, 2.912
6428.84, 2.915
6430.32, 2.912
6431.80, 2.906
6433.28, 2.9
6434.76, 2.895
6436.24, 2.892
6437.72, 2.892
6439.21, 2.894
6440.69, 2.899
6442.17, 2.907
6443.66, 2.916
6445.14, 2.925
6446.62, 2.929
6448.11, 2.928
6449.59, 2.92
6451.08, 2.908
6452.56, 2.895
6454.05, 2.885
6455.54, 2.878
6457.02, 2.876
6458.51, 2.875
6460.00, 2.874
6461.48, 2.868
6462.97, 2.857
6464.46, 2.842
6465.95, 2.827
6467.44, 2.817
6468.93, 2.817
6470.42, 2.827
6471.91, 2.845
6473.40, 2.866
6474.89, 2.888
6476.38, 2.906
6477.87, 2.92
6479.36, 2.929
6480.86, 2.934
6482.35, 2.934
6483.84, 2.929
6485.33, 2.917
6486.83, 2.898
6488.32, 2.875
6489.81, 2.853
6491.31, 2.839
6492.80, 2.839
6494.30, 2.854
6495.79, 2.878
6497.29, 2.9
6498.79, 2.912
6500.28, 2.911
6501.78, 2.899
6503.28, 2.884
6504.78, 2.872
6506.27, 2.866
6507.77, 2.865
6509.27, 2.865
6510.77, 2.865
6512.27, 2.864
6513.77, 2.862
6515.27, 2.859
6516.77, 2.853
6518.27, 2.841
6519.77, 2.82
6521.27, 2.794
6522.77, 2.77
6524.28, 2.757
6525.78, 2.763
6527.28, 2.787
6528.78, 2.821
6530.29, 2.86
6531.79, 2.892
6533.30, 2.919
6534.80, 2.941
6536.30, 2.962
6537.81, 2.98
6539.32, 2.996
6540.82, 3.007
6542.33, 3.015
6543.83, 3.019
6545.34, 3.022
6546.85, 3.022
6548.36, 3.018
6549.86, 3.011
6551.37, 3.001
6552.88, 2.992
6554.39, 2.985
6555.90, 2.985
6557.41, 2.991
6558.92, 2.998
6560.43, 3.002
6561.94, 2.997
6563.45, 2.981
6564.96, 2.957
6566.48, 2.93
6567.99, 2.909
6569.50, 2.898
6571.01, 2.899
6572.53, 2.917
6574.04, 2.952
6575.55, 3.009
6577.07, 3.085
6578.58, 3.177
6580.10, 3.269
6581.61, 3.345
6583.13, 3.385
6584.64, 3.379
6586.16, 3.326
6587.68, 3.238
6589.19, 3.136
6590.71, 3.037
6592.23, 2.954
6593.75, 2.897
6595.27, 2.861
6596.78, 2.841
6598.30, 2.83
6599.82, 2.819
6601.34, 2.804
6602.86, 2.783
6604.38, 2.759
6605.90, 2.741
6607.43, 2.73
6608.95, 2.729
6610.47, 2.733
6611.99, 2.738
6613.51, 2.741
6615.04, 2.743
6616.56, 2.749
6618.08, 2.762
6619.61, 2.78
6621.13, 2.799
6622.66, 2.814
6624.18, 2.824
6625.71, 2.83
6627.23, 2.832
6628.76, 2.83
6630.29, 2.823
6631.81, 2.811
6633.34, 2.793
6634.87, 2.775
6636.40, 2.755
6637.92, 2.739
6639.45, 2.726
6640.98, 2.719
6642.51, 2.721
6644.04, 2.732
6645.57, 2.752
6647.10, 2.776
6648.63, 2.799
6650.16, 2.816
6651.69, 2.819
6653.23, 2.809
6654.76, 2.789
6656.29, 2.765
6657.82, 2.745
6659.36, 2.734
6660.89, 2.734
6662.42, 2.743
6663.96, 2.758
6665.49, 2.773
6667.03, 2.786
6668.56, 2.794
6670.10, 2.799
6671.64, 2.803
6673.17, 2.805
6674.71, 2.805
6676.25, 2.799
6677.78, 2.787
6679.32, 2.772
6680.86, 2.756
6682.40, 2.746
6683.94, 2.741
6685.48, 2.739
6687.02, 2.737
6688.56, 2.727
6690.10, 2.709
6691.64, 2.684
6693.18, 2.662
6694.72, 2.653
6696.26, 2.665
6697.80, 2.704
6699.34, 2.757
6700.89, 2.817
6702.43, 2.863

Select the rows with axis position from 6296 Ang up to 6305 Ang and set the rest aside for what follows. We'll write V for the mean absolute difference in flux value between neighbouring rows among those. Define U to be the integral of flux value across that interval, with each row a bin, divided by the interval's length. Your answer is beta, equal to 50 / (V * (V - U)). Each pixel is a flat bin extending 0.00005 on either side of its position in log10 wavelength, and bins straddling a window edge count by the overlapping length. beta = -2471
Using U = 2.90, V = 0.007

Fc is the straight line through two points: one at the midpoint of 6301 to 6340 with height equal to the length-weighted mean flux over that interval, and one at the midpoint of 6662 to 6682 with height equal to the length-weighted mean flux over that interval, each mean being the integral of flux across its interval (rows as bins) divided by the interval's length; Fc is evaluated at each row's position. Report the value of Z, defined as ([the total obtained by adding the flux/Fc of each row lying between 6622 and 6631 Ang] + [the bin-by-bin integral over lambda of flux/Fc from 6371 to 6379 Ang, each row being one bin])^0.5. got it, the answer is 3.75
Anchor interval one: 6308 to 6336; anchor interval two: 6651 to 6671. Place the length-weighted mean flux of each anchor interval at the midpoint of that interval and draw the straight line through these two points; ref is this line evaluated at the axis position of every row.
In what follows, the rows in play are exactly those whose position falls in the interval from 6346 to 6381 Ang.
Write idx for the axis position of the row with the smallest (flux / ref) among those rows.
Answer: 6364.03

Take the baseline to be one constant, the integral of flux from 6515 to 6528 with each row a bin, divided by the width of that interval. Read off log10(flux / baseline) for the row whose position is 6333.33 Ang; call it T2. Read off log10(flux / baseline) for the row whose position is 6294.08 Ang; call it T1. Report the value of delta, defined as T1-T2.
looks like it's 0.020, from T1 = 0.010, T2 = -0.010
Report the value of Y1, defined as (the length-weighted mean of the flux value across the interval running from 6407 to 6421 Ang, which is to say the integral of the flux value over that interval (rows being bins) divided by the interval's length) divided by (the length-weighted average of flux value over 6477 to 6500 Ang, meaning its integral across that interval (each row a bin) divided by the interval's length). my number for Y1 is 0.949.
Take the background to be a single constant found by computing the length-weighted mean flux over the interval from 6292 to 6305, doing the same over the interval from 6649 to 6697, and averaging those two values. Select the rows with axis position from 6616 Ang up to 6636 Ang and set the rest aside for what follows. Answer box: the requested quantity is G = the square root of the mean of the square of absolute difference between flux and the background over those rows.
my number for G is 0.034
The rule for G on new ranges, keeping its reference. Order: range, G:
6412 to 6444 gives 0.078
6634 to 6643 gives 0.086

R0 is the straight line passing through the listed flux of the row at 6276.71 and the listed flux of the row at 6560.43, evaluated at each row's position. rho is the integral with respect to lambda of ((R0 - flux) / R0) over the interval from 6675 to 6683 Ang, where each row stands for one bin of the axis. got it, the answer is 0.83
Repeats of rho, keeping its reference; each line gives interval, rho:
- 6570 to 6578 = 0.10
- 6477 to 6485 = 0.03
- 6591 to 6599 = 0.38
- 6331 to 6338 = 0.15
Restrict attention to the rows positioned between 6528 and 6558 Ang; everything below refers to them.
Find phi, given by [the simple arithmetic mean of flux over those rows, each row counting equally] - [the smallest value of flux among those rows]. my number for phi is 0.15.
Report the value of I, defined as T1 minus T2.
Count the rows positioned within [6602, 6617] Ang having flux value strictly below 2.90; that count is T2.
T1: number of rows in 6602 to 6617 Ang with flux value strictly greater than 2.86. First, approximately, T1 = 0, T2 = 10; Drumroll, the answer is -10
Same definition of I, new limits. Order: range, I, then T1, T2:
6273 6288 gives -10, 0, 10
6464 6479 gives -4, 4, 8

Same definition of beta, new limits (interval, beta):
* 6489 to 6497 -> -1328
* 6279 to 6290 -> -3802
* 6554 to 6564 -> -2644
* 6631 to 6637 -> -968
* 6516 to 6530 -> -898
